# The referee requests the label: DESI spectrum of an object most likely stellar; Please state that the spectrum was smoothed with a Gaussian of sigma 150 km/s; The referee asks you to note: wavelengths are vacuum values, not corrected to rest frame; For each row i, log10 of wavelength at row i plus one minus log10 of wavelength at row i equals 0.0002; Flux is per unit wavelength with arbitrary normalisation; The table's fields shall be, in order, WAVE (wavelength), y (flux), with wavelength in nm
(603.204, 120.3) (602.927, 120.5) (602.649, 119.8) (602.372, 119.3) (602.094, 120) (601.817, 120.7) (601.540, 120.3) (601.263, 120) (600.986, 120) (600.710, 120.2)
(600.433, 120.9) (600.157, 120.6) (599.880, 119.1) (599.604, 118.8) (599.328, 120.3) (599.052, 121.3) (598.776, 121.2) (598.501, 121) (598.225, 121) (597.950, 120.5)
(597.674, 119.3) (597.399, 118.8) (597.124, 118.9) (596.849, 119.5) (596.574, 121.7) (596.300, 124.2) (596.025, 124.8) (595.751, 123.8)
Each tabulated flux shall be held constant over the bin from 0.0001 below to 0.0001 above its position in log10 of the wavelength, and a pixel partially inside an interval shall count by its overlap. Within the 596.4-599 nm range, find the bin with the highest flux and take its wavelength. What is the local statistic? 596.574 nm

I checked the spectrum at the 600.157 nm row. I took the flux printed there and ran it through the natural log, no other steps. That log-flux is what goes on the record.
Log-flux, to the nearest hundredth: 4.79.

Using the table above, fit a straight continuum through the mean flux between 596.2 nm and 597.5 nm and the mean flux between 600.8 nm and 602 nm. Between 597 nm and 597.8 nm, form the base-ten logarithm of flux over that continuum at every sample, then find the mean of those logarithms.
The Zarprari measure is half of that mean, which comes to -0.0029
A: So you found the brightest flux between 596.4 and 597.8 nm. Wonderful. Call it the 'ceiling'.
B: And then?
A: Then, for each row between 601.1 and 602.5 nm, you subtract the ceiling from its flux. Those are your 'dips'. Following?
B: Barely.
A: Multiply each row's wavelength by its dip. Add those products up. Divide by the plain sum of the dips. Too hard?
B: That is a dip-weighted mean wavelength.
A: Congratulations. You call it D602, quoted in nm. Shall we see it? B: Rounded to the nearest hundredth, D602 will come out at 601.87 nm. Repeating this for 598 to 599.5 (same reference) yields 598.86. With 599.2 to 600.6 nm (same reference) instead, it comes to 599.79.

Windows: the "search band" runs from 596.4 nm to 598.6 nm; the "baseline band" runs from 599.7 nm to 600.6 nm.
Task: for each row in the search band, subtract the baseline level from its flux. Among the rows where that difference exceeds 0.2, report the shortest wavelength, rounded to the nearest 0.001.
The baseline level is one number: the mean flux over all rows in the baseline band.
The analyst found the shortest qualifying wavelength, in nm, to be 596.574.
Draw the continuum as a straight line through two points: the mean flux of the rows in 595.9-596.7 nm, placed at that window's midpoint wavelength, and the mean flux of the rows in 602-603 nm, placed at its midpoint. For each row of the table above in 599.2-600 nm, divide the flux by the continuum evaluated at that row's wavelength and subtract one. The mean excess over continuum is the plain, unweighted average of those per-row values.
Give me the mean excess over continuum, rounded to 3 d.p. -0.018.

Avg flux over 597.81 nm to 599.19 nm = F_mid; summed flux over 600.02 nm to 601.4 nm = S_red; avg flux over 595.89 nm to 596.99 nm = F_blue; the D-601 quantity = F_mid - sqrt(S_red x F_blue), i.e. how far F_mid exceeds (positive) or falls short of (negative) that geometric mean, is -151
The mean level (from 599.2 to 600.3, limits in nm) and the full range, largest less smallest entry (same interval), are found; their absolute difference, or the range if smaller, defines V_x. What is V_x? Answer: 1.8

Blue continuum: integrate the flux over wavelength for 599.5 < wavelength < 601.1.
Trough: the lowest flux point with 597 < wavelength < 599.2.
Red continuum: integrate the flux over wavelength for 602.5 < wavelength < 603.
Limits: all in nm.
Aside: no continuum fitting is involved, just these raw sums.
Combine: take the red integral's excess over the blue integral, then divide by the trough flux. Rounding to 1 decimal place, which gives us -1.1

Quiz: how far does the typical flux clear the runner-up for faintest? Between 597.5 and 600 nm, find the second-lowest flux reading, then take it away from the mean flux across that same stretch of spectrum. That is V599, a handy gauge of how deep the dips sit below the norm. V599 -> 1.2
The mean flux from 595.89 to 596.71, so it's 124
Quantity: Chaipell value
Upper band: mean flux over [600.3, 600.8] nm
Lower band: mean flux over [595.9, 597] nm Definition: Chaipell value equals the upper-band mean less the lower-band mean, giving -2.0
